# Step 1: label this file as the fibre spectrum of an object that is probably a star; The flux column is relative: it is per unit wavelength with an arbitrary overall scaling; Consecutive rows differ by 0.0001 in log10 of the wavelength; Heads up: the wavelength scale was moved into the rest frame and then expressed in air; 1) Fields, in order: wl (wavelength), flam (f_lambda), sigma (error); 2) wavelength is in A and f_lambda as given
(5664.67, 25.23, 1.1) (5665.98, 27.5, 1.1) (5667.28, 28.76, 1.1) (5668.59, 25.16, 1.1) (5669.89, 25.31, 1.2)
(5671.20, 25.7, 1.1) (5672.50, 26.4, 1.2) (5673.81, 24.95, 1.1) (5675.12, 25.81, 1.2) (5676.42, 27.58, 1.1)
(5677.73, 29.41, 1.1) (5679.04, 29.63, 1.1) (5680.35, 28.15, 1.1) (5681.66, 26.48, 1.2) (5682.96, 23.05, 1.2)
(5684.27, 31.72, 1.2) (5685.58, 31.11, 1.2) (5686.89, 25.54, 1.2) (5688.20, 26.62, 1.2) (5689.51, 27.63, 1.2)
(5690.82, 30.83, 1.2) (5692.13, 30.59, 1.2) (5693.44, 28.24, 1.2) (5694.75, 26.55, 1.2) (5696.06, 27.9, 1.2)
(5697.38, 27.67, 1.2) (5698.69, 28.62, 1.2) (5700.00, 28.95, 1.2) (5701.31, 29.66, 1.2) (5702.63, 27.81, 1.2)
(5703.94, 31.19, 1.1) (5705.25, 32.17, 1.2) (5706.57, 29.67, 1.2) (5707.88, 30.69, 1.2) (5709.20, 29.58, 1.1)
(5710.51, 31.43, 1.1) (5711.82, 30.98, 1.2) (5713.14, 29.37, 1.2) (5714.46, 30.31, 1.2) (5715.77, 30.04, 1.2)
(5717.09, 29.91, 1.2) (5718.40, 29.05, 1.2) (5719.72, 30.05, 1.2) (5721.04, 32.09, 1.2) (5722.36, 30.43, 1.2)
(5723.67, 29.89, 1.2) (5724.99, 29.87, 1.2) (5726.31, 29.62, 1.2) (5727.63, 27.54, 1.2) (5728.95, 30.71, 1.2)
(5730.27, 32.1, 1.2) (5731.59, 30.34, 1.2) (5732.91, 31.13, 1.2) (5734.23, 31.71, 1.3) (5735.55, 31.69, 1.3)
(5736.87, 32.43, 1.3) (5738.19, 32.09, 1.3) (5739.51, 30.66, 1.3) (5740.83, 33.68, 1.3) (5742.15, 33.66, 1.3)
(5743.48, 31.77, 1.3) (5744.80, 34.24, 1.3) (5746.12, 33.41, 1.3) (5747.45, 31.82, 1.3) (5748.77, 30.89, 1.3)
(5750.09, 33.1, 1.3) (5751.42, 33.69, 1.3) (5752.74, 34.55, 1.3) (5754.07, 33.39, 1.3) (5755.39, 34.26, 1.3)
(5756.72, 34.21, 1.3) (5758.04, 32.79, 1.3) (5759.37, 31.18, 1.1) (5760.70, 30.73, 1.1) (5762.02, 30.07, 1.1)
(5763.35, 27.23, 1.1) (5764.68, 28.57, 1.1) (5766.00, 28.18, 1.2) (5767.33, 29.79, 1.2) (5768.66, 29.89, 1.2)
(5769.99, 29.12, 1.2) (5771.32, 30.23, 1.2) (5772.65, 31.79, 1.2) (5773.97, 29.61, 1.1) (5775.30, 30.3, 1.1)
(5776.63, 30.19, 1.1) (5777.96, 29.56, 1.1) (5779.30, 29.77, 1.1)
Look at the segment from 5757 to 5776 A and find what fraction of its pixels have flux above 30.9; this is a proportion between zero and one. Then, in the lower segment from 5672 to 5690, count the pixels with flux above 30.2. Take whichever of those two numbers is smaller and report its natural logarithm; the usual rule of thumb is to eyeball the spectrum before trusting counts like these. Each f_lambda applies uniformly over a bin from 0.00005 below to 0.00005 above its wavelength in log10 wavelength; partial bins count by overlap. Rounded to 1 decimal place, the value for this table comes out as -1.5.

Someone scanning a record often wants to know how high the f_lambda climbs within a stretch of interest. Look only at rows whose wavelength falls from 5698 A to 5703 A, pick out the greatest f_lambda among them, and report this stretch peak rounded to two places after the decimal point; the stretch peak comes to 29.66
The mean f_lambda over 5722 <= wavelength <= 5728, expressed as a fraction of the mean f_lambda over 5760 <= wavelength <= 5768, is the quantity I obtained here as 1.01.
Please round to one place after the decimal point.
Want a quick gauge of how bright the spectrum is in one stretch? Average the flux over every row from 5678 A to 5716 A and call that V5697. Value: 29.0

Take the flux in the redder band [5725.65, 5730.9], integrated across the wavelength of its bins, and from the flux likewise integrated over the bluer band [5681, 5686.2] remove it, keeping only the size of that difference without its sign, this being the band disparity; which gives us 11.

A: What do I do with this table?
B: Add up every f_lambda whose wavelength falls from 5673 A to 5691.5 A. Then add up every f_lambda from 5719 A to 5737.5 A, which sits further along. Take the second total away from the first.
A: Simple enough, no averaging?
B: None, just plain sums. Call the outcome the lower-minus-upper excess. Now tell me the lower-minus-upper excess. -41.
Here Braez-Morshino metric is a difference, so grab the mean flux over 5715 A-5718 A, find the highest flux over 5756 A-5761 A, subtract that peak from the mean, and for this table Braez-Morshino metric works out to -4.2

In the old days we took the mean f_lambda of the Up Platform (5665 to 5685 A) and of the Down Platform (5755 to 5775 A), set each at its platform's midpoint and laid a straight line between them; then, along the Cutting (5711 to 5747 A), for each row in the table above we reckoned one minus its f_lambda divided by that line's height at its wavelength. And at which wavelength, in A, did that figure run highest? 5727.63 A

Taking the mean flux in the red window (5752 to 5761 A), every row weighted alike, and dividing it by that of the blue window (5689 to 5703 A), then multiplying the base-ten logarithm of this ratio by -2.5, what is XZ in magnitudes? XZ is -0.16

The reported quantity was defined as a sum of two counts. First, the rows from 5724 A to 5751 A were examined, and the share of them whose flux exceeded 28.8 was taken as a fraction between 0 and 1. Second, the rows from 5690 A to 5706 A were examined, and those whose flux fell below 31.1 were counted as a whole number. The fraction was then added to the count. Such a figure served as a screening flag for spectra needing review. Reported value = 11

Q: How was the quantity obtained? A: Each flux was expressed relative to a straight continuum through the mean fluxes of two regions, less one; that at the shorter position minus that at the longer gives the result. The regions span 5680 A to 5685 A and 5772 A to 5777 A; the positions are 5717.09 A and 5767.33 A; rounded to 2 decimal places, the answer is 0.06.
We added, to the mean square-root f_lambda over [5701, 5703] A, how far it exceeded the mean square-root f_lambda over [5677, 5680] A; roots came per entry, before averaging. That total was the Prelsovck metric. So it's 5.3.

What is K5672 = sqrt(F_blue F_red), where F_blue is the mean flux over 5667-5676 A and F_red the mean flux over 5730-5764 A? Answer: 28.9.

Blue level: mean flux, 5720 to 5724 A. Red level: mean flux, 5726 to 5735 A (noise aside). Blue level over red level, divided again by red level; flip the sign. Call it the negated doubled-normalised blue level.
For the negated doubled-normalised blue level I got -0.0332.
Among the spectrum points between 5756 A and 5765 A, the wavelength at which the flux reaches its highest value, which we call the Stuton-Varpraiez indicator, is 5756.72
